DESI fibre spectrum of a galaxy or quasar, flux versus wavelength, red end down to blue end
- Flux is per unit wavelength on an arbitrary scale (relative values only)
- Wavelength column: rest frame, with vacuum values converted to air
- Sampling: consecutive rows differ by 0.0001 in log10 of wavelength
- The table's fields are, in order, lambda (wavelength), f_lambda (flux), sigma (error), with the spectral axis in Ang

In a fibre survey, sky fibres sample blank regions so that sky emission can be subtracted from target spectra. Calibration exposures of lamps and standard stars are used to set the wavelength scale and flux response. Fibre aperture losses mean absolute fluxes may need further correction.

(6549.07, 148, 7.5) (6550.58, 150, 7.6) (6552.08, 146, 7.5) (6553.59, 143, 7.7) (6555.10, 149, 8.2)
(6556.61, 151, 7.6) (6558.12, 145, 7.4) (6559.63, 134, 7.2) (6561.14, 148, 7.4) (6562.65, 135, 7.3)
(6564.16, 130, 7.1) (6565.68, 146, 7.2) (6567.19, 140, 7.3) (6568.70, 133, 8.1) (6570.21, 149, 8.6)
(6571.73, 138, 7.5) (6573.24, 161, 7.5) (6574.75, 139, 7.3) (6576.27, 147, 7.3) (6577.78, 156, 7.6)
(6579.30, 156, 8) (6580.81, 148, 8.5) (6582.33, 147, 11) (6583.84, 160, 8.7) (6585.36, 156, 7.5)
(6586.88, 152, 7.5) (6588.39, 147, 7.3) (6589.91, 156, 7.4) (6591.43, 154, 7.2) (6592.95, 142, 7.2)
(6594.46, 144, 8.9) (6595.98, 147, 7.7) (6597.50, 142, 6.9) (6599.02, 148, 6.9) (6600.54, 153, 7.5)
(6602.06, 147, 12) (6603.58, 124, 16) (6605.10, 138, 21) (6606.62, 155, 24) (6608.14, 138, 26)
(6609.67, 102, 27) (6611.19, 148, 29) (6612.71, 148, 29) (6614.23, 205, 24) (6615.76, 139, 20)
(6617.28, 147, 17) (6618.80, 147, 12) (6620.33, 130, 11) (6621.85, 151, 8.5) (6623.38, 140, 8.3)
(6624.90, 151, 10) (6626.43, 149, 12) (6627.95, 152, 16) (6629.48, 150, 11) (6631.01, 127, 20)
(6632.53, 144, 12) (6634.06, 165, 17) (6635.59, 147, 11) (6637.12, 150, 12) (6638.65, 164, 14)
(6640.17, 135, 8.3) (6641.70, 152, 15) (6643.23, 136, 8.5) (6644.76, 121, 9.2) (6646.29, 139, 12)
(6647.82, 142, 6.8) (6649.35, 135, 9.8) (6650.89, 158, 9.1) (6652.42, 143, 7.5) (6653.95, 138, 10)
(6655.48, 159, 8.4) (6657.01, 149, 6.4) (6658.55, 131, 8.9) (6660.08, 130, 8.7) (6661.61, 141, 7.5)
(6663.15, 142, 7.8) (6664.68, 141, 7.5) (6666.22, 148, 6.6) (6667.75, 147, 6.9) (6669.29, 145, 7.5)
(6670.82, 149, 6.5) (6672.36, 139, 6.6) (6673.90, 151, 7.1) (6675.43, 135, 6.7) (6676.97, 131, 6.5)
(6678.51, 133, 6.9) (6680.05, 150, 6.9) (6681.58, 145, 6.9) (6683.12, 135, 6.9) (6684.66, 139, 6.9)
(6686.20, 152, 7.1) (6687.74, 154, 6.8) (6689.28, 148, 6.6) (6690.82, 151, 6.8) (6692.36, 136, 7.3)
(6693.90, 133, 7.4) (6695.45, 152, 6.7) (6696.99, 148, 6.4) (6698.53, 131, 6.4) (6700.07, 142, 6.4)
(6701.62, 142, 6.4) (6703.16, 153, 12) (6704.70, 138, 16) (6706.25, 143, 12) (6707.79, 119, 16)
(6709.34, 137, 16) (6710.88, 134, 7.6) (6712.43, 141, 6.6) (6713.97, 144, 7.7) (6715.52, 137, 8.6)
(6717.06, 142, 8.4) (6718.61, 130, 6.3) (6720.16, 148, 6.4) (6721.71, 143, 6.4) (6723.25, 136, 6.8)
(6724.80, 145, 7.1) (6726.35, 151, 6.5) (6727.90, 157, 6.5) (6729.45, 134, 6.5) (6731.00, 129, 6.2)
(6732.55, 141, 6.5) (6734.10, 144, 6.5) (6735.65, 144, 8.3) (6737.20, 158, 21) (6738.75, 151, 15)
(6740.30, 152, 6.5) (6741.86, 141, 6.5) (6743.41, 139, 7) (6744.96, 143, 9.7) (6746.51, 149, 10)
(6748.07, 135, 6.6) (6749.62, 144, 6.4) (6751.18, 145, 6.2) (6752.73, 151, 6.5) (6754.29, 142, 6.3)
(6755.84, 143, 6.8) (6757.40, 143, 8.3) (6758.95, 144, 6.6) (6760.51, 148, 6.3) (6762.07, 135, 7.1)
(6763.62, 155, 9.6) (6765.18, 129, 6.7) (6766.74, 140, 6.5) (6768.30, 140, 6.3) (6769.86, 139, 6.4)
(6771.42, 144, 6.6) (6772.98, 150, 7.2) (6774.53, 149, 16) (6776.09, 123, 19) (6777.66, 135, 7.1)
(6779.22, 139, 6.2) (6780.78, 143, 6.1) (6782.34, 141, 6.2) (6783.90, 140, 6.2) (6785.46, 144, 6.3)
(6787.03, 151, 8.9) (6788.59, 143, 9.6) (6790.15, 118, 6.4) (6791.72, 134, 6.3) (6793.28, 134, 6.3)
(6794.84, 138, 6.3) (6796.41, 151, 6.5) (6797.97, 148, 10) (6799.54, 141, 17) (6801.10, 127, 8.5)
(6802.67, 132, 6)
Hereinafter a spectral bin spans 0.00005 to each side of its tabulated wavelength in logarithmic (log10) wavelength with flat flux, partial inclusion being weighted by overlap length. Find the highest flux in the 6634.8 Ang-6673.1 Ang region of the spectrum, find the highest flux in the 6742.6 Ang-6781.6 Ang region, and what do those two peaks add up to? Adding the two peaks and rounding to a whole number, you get 319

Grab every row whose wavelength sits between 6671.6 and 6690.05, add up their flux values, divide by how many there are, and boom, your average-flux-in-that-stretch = 143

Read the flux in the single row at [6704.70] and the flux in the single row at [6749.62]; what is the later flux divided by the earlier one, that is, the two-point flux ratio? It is 1.04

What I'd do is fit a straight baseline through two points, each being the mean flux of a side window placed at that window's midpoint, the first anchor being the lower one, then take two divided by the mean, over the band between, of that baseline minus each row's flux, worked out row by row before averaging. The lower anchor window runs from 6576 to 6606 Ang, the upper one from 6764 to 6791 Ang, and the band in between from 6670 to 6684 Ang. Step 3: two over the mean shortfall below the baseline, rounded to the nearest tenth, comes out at 0.6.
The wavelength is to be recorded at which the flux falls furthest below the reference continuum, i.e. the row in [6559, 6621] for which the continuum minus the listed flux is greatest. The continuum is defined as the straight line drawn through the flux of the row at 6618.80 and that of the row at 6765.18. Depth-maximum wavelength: 6609.67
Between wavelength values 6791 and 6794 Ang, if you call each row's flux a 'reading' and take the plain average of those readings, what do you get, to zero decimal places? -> 134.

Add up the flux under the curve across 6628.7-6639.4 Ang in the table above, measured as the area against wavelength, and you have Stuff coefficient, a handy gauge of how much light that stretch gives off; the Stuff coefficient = 1599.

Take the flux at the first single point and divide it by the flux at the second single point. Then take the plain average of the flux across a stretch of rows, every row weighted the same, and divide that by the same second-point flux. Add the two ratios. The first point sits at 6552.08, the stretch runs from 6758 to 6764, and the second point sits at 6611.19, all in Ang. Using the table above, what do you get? 1.97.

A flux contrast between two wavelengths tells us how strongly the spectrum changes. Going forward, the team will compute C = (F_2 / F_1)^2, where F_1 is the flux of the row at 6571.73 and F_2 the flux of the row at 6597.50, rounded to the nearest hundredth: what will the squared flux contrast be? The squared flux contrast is 1.06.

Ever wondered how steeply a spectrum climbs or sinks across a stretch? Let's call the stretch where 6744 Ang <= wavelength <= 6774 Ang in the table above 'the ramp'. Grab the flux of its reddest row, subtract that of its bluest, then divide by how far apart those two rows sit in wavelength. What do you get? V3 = 0.2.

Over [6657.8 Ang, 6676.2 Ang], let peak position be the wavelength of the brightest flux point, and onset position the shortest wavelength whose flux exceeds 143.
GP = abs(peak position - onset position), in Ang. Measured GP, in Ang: 7.7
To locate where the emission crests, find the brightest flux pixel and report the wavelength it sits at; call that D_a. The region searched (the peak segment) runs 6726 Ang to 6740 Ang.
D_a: 6737.20 Ang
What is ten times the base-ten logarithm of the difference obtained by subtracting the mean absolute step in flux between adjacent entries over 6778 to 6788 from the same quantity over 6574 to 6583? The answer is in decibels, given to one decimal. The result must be 2.0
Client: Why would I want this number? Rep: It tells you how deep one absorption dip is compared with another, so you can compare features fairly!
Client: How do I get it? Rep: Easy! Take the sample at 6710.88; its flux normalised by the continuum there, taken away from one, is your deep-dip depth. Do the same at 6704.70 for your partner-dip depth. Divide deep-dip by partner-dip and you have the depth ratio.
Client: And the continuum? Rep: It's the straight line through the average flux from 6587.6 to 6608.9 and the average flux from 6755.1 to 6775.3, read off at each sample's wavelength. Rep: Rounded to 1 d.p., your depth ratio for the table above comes 1.7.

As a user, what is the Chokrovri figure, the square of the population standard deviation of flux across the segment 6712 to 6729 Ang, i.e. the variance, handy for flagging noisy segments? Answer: 50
